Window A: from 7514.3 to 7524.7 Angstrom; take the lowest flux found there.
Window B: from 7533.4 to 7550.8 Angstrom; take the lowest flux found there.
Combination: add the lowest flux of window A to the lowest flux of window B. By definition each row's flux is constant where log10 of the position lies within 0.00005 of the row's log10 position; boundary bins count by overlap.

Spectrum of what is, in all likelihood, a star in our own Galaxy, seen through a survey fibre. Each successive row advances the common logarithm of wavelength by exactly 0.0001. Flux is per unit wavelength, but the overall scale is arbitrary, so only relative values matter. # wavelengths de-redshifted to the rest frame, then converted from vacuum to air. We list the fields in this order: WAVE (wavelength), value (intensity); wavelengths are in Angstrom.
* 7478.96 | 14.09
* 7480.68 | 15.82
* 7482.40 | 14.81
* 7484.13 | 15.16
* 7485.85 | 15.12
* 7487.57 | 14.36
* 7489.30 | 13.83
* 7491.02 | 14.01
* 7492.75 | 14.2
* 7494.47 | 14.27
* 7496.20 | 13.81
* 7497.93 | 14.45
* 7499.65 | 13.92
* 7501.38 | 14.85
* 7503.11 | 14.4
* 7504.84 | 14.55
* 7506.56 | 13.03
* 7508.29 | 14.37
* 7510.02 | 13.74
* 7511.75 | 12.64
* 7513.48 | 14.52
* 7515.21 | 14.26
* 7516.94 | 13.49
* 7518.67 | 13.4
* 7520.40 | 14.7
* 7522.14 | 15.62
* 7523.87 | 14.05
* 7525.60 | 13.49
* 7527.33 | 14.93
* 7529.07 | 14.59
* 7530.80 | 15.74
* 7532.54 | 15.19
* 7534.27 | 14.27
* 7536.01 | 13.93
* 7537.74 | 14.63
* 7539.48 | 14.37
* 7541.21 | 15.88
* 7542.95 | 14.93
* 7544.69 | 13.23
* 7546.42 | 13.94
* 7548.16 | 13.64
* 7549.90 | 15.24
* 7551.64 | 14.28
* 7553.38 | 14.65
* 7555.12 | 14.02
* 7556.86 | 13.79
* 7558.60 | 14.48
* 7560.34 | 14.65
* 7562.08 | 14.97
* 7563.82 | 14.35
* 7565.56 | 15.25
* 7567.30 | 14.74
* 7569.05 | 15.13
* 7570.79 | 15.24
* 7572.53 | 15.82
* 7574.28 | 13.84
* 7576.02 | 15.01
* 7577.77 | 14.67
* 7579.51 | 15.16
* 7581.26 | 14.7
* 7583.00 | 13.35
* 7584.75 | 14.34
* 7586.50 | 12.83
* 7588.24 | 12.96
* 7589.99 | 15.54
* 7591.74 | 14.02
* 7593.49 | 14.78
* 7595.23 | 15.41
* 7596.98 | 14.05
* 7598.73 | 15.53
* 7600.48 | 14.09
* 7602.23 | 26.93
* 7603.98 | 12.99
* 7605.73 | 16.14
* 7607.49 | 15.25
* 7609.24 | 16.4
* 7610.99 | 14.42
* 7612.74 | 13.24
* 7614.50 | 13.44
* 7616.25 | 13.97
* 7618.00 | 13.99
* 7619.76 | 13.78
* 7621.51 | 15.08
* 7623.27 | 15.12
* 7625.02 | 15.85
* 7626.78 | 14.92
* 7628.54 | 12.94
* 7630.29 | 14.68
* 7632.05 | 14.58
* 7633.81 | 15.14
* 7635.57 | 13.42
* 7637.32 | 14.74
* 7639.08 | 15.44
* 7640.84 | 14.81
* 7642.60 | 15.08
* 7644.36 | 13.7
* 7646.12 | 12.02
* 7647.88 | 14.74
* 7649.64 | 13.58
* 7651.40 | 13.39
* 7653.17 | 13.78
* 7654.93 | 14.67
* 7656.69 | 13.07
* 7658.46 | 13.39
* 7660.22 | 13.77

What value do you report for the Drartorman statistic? 26.6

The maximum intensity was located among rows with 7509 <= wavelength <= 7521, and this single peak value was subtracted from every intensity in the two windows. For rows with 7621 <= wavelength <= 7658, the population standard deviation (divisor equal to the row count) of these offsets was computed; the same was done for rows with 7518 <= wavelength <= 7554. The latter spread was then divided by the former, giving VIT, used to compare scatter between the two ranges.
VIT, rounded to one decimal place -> 0.8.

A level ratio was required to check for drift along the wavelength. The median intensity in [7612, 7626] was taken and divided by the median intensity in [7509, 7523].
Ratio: 1.00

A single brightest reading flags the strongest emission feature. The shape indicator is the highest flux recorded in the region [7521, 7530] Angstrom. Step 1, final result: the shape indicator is 15.62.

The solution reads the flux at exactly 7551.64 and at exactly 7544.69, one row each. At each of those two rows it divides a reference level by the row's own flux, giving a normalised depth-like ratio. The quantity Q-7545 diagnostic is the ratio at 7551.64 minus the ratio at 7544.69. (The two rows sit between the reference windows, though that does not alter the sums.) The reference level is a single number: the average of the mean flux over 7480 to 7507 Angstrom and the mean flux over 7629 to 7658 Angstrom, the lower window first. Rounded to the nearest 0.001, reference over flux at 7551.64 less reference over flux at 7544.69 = -0.079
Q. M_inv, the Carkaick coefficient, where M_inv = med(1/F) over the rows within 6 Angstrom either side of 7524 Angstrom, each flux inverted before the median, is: 0.0685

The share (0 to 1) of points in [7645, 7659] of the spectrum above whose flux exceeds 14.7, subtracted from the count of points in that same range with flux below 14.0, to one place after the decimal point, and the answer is 5.9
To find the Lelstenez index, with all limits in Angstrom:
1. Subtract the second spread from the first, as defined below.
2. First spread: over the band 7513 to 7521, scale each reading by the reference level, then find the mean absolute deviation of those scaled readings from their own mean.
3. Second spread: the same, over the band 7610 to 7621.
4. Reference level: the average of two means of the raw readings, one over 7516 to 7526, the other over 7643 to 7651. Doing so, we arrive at 0.013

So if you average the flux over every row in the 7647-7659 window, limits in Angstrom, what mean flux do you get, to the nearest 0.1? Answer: 13.8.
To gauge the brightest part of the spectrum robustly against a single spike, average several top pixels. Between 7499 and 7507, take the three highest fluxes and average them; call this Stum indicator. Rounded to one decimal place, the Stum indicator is 14.6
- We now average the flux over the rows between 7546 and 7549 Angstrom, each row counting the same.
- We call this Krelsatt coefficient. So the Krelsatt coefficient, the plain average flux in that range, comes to 13.8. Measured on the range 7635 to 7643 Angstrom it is 14.7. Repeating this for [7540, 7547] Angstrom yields 14.5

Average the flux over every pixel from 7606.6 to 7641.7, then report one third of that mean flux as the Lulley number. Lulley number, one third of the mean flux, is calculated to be 4.85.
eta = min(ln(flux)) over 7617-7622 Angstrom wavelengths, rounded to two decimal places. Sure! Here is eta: 2.62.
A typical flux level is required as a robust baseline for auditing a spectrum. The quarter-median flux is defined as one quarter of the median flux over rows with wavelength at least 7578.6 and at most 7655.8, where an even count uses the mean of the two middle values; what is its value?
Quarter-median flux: 3.66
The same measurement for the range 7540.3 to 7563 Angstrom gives 3.62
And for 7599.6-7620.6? 3.51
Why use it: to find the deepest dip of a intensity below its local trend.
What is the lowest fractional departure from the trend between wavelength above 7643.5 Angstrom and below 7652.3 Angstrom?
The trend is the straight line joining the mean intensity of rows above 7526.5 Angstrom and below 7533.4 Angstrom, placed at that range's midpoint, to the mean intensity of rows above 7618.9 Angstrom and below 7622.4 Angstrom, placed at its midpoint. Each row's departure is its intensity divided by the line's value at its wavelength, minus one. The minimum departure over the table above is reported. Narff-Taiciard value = -0.16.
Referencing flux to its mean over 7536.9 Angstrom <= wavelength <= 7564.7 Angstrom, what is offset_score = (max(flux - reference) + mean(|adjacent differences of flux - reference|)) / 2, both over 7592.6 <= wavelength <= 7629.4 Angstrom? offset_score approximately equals 7.39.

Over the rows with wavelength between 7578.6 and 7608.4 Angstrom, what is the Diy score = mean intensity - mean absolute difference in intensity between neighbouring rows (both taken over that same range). 12.4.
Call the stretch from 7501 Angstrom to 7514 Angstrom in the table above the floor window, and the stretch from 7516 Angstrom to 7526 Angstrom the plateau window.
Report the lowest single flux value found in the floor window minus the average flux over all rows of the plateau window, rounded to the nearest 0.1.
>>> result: -1.5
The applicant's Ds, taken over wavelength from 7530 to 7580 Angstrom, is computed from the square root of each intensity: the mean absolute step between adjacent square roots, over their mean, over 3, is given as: 0.0081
